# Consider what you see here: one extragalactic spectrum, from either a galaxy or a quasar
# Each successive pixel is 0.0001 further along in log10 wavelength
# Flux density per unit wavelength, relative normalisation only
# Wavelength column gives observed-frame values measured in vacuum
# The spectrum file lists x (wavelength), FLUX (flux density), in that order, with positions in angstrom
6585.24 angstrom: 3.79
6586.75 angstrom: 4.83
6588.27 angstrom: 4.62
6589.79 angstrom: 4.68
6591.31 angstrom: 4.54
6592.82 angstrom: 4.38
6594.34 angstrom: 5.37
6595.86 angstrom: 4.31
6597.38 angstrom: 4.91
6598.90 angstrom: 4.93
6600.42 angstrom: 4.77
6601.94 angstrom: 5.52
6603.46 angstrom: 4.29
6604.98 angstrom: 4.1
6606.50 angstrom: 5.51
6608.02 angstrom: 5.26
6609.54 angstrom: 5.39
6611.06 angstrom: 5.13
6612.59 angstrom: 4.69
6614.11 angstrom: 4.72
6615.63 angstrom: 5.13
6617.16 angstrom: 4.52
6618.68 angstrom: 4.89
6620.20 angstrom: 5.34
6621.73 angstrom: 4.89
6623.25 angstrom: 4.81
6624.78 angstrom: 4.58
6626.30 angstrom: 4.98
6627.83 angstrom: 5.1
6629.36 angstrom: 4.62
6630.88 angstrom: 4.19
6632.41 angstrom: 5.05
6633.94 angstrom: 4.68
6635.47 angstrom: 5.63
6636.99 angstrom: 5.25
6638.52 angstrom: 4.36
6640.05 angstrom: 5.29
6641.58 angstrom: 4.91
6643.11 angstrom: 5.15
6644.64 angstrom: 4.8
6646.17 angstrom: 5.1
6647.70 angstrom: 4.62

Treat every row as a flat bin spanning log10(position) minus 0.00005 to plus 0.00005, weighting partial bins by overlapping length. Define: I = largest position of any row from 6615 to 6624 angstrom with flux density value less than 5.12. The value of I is 6623.25 angstrom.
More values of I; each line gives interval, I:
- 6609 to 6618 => 6617.16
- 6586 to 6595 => 6592.82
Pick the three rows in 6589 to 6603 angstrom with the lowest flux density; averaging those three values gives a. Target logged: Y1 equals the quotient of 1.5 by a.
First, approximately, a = 4.41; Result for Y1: 0.340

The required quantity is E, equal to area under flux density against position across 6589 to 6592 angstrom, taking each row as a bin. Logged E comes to 13.8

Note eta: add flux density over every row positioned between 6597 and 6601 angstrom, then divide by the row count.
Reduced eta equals 4.87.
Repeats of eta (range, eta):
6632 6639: 4.99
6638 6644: 4.93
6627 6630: 4.86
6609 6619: 4.92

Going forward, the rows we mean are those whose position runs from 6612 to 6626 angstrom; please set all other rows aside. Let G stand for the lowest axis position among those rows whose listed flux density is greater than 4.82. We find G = 6615.63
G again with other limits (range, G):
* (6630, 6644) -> 6632.41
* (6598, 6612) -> 6598.90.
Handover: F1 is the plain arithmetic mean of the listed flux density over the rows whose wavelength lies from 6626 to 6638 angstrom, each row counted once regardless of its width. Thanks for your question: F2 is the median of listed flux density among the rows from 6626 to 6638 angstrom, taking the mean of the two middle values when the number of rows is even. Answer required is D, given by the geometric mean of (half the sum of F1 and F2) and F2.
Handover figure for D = 5.00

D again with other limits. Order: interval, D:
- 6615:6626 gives 4.89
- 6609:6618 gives 4.93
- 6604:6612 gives 5.21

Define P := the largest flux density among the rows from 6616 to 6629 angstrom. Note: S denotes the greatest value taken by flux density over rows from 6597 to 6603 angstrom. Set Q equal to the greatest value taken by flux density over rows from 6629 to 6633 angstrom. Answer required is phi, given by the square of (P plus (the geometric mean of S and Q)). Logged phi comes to 113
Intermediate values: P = 5.34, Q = 5.05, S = 5.52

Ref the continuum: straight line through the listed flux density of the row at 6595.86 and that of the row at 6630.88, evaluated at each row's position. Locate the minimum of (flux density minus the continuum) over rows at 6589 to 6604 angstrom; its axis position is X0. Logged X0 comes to 6595.86 angstrom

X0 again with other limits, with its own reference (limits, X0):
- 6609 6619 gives 6617.16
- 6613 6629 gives 6617.16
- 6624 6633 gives 6630.88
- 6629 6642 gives 6630.88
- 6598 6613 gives 6604.98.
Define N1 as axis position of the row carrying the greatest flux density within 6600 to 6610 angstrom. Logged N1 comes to 6601.94 angstrom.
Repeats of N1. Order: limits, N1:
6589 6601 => 6594.34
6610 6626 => 6620.20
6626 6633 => 6627.83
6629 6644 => 6635.47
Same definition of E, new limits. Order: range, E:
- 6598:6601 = 14.6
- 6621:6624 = 14.6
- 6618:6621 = 15.3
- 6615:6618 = 14.4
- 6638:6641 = 14.6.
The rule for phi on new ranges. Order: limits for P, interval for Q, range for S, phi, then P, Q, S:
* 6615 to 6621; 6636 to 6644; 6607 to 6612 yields 114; 5.34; 5.29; 5.39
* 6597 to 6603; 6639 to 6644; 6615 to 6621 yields 117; 5.52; 5.29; 5.34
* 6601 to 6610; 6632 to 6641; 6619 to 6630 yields 121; 5.52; 5.63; 5.34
